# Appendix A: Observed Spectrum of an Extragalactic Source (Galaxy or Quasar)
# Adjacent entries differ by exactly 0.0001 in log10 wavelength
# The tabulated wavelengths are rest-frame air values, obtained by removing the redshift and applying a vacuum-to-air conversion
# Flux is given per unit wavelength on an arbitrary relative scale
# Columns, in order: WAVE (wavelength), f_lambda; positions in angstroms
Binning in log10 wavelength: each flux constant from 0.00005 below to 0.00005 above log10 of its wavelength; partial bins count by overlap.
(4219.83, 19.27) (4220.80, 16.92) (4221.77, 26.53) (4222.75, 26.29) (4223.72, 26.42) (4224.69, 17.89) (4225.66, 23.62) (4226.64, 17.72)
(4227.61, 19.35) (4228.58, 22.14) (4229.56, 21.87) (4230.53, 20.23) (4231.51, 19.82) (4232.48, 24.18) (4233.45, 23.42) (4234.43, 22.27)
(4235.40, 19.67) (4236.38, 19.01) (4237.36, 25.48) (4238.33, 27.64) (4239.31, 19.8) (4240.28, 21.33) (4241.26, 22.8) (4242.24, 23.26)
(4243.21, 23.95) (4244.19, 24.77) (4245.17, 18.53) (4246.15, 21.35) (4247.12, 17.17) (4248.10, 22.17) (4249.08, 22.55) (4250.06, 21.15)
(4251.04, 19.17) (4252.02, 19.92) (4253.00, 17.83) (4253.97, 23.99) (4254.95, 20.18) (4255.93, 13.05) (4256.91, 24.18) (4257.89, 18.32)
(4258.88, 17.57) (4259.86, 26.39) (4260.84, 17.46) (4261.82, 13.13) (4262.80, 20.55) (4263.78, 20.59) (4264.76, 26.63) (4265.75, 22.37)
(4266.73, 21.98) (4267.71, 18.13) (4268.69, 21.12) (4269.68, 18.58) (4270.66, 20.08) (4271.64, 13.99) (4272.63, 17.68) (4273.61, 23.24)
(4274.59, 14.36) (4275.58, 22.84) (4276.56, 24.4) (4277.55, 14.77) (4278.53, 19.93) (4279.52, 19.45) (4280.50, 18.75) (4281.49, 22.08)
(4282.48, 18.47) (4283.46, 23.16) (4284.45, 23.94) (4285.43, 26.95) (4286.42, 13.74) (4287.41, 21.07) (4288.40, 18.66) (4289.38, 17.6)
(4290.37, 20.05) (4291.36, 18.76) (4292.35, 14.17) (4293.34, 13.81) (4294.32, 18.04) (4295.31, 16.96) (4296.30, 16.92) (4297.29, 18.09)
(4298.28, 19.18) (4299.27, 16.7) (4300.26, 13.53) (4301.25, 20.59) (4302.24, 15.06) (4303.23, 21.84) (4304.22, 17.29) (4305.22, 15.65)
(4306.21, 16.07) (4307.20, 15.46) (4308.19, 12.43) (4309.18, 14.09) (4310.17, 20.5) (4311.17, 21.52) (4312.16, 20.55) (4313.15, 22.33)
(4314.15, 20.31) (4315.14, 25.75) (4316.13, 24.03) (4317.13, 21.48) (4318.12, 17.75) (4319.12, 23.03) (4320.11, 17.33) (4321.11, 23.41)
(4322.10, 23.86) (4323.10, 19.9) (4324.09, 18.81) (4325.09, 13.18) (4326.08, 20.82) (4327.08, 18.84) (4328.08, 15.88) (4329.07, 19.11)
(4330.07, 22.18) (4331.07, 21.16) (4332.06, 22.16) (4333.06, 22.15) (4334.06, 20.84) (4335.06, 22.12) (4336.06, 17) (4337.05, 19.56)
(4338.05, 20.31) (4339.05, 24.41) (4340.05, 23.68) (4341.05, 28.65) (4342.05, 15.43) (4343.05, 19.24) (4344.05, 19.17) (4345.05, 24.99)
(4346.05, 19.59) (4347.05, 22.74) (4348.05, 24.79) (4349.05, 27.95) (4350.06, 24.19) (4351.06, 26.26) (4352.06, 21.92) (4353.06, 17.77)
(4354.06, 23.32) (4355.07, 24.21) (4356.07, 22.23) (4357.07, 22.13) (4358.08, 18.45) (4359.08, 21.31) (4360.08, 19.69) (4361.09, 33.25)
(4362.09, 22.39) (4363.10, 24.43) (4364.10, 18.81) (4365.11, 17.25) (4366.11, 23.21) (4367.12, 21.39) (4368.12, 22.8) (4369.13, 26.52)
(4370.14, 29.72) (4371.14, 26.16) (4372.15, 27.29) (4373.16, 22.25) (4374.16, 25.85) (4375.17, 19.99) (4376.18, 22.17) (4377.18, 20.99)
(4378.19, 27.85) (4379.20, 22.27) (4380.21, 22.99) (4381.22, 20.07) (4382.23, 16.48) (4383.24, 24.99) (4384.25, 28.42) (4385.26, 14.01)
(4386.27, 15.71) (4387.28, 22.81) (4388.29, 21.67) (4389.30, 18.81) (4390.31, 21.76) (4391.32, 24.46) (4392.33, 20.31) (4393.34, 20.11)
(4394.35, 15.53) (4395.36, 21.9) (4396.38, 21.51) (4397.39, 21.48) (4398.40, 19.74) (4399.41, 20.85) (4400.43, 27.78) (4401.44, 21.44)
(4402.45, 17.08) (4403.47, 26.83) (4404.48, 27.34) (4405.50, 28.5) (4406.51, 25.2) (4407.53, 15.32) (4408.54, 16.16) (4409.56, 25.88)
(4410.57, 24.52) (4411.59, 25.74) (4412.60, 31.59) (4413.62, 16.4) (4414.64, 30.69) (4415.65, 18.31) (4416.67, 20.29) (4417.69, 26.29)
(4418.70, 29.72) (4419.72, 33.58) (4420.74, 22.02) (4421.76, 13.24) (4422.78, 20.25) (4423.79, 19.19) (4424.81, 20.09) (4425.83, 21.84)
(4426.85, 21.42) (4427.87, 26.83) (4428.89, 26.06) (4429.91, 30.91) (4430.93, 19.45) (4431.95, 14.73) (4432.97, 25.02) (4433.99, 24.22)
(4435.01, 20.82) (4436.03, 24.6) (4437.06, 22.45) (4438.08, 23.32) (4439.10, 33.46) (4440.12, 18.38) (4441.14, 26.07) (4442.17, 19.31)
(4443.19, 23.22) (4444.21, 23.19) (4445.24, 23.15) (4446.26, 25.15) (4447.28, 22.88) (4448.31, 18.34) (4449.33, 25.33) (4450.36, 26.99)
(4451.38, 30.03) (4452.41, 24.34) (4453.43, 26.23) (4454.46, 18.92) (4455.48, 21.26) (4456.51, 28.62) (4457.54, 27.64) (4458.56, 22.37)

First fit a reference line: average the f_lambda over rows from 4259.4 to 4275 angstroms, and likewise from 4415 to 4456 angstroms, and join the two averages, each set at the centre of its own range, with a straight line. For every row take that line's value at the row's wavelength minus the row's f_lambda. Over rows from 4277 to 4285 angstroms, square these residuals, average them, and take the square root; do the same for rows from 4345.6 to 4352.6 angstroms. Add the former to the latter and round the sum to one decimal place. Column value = 6.3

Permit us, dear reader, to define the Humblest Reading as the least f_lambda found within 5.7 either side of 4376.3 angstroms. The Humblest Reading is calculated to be 19.99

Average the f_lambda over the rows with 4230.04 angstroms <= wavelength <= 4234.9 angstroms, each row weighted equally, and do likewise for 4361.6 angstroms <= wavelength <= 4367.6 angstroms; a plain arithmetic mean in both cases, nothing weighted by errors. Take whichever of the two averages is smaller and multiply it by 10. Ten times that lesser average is 212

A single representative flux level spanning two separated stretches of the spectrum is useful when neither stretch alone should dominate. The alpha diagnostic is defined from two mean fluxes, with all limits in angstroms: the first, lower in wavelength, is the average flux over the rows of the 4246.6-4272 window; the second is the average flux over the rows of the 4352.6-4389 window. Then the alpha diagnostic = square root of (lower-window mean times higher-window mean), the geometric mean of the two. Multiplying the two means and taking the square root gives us 21.2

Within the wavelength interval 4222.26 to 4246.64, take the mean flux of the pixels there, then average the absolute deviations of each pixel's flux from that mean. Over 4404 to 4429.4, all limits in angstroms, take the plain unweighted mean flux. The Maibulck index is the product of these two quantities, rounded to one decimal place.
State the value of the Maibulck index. 54.0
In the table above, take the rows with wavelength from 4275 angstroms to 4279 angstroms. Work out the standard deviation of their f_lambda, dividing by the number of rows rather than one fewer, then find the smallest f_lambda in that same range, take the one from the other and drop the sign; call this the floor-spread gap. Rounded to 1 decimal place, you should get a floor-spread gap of 11.1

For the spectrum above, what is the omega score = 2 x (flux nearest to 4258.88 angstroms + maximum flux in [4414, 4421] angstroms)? 102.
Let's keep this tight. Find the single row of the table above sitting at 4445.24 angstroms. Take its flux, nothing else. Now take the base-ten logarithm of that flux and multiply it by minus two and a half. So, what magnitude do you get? -3.41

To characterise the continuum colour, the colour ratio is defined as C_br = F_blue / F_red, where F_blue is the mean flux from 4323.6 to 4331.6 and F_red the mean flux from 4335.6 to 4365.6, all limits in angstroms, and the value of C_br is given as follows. 0.85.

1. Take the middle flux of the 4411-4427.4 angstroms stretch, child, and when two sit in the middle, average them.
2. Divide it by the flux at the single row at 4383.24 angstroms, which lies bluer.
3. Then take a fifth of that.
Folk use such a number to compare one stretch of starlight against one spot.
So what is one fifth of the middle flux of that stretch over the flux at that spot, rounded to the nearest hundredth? 0.17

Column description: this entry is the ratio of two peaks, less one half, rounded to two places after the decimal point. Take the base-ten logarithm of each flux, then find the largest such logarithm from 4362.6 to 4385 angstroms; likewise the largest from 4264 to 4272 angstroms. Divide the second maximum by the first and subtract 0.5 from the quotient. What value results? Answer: 0.47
